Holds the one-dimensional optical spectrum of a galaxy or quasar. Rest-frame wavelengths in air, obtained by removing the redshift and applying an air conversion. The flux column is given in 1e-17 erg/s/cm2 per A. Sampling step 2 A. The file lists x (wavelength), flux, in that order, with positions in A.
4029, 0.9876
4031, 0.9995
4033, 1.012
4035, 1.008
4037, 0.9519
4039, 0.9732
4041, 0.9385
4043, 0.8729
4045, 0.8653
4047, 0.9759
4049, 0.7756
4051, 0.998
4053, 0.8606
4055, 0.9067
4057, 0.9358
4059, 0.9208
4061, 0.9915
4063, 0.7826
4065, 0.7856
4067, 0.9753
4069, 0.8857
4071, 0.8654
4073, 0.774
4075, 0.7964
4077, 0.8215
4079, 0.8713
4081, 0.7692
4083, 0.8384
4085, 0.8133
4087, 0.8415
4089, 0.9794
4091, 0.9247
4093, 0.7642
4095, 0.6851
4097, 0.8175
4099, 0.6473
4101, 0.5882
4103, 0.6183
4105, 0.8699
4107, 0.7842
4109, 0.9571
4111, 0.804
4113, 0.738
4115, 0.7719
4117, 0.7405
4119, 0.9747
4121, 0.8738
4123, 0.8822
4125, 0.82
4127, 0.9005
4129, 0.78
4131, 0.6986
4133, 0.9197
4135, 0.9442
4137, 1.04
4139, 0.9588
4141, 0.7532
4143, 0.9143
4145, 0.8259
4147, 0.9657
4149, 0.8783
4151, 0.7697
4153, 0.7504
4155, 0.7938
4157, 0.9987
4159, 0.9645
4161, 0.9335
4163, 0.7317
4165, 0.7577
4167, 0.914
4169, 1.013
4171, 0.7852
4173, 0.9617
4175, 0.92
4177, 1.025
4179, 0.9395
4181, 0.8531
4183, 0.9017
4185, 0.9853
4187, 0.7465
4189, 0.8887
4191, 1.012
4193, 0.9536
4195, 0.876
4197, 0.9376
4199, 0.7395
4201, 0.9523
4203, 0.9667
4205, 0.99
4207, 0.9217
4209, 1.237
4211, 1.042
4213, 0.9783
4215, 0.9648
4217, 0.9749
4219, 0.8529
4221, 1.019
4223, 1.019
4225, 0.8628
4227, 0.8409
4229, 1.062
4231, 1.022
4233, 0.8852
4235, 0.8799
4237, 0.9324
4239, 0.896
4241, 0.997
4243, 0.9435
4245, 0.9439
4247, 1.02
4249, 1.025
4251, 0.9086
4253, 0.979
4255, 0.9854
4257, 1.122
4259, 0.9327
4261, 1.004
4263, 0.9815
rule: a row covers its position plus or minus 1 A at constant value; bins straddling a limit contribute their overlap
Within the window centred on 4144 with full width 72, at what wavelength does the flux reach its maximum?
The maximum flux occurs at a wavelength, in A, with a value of 4137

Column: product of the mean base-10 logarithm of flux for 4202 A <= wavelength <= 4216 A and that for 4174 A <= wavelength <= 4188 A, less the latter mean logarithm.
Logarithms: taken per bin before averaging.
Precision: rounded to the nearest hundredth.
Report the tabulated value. 0.04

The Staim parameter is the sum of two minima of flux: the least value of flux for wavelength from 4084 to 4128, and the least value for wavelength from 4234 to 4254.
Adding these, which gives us 1.5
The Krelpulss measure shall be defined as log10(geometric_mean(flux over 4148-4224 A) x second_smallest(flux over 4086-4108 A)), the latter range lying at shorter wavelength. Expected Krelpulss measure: -0.248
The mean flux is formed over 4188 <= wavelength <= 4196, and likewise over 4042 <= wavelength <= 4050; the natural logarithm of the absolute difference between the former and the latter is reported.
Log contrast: -2.8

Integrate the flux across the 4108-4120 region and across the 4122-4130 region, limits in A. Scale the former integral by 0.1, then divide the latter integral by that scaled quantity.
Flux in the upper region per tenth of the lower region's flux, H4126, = 6.8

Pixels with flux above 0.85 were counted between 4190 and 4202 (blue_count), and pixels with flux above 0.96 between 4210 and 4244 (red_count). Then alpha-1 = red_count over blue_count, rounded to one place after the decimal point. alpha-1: 1.8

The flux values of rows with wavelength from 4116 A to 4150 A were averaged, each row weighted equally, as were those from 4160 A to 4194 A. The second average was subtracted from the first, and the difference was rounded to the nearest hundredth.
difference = -0.03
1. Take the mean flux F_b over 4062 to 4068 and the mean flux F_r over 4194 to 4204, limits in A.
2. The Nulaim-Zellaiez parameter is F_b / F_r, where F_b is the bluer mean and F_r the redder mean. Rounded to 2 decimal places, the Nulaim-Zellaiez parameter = 0.95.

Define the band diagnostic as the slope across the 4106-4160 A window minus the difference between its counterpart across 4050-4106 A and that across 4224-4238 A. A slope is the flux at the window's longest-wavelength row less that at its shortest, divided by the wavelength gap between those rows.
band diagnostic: 0.012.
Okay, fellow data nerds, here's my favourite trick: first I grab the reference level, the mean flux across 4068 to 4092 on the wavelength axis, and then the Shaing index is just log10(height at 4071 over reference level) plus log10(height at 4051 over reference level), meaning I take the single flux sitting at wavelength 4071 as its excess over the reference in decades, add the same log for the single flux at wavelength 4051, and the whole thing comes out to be 0.08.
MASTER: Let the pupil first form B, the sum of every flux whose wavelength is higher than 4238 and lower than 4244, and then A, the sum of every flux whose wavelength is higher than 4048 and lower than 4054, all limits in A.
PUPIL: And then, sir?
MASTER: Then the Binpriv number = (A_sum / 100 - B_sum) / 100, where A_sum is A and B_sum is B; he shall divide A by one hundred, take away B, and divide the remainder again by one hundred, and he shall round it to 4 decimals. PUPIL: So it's -0.0281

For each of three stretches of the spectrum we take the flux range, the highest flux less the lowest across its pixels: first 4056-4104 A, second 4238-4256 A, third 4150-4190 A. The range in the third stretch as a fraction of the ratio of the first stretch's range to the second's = 0.09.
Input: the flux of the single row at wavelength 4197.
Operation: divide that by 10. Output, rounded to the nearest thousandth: 0.094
